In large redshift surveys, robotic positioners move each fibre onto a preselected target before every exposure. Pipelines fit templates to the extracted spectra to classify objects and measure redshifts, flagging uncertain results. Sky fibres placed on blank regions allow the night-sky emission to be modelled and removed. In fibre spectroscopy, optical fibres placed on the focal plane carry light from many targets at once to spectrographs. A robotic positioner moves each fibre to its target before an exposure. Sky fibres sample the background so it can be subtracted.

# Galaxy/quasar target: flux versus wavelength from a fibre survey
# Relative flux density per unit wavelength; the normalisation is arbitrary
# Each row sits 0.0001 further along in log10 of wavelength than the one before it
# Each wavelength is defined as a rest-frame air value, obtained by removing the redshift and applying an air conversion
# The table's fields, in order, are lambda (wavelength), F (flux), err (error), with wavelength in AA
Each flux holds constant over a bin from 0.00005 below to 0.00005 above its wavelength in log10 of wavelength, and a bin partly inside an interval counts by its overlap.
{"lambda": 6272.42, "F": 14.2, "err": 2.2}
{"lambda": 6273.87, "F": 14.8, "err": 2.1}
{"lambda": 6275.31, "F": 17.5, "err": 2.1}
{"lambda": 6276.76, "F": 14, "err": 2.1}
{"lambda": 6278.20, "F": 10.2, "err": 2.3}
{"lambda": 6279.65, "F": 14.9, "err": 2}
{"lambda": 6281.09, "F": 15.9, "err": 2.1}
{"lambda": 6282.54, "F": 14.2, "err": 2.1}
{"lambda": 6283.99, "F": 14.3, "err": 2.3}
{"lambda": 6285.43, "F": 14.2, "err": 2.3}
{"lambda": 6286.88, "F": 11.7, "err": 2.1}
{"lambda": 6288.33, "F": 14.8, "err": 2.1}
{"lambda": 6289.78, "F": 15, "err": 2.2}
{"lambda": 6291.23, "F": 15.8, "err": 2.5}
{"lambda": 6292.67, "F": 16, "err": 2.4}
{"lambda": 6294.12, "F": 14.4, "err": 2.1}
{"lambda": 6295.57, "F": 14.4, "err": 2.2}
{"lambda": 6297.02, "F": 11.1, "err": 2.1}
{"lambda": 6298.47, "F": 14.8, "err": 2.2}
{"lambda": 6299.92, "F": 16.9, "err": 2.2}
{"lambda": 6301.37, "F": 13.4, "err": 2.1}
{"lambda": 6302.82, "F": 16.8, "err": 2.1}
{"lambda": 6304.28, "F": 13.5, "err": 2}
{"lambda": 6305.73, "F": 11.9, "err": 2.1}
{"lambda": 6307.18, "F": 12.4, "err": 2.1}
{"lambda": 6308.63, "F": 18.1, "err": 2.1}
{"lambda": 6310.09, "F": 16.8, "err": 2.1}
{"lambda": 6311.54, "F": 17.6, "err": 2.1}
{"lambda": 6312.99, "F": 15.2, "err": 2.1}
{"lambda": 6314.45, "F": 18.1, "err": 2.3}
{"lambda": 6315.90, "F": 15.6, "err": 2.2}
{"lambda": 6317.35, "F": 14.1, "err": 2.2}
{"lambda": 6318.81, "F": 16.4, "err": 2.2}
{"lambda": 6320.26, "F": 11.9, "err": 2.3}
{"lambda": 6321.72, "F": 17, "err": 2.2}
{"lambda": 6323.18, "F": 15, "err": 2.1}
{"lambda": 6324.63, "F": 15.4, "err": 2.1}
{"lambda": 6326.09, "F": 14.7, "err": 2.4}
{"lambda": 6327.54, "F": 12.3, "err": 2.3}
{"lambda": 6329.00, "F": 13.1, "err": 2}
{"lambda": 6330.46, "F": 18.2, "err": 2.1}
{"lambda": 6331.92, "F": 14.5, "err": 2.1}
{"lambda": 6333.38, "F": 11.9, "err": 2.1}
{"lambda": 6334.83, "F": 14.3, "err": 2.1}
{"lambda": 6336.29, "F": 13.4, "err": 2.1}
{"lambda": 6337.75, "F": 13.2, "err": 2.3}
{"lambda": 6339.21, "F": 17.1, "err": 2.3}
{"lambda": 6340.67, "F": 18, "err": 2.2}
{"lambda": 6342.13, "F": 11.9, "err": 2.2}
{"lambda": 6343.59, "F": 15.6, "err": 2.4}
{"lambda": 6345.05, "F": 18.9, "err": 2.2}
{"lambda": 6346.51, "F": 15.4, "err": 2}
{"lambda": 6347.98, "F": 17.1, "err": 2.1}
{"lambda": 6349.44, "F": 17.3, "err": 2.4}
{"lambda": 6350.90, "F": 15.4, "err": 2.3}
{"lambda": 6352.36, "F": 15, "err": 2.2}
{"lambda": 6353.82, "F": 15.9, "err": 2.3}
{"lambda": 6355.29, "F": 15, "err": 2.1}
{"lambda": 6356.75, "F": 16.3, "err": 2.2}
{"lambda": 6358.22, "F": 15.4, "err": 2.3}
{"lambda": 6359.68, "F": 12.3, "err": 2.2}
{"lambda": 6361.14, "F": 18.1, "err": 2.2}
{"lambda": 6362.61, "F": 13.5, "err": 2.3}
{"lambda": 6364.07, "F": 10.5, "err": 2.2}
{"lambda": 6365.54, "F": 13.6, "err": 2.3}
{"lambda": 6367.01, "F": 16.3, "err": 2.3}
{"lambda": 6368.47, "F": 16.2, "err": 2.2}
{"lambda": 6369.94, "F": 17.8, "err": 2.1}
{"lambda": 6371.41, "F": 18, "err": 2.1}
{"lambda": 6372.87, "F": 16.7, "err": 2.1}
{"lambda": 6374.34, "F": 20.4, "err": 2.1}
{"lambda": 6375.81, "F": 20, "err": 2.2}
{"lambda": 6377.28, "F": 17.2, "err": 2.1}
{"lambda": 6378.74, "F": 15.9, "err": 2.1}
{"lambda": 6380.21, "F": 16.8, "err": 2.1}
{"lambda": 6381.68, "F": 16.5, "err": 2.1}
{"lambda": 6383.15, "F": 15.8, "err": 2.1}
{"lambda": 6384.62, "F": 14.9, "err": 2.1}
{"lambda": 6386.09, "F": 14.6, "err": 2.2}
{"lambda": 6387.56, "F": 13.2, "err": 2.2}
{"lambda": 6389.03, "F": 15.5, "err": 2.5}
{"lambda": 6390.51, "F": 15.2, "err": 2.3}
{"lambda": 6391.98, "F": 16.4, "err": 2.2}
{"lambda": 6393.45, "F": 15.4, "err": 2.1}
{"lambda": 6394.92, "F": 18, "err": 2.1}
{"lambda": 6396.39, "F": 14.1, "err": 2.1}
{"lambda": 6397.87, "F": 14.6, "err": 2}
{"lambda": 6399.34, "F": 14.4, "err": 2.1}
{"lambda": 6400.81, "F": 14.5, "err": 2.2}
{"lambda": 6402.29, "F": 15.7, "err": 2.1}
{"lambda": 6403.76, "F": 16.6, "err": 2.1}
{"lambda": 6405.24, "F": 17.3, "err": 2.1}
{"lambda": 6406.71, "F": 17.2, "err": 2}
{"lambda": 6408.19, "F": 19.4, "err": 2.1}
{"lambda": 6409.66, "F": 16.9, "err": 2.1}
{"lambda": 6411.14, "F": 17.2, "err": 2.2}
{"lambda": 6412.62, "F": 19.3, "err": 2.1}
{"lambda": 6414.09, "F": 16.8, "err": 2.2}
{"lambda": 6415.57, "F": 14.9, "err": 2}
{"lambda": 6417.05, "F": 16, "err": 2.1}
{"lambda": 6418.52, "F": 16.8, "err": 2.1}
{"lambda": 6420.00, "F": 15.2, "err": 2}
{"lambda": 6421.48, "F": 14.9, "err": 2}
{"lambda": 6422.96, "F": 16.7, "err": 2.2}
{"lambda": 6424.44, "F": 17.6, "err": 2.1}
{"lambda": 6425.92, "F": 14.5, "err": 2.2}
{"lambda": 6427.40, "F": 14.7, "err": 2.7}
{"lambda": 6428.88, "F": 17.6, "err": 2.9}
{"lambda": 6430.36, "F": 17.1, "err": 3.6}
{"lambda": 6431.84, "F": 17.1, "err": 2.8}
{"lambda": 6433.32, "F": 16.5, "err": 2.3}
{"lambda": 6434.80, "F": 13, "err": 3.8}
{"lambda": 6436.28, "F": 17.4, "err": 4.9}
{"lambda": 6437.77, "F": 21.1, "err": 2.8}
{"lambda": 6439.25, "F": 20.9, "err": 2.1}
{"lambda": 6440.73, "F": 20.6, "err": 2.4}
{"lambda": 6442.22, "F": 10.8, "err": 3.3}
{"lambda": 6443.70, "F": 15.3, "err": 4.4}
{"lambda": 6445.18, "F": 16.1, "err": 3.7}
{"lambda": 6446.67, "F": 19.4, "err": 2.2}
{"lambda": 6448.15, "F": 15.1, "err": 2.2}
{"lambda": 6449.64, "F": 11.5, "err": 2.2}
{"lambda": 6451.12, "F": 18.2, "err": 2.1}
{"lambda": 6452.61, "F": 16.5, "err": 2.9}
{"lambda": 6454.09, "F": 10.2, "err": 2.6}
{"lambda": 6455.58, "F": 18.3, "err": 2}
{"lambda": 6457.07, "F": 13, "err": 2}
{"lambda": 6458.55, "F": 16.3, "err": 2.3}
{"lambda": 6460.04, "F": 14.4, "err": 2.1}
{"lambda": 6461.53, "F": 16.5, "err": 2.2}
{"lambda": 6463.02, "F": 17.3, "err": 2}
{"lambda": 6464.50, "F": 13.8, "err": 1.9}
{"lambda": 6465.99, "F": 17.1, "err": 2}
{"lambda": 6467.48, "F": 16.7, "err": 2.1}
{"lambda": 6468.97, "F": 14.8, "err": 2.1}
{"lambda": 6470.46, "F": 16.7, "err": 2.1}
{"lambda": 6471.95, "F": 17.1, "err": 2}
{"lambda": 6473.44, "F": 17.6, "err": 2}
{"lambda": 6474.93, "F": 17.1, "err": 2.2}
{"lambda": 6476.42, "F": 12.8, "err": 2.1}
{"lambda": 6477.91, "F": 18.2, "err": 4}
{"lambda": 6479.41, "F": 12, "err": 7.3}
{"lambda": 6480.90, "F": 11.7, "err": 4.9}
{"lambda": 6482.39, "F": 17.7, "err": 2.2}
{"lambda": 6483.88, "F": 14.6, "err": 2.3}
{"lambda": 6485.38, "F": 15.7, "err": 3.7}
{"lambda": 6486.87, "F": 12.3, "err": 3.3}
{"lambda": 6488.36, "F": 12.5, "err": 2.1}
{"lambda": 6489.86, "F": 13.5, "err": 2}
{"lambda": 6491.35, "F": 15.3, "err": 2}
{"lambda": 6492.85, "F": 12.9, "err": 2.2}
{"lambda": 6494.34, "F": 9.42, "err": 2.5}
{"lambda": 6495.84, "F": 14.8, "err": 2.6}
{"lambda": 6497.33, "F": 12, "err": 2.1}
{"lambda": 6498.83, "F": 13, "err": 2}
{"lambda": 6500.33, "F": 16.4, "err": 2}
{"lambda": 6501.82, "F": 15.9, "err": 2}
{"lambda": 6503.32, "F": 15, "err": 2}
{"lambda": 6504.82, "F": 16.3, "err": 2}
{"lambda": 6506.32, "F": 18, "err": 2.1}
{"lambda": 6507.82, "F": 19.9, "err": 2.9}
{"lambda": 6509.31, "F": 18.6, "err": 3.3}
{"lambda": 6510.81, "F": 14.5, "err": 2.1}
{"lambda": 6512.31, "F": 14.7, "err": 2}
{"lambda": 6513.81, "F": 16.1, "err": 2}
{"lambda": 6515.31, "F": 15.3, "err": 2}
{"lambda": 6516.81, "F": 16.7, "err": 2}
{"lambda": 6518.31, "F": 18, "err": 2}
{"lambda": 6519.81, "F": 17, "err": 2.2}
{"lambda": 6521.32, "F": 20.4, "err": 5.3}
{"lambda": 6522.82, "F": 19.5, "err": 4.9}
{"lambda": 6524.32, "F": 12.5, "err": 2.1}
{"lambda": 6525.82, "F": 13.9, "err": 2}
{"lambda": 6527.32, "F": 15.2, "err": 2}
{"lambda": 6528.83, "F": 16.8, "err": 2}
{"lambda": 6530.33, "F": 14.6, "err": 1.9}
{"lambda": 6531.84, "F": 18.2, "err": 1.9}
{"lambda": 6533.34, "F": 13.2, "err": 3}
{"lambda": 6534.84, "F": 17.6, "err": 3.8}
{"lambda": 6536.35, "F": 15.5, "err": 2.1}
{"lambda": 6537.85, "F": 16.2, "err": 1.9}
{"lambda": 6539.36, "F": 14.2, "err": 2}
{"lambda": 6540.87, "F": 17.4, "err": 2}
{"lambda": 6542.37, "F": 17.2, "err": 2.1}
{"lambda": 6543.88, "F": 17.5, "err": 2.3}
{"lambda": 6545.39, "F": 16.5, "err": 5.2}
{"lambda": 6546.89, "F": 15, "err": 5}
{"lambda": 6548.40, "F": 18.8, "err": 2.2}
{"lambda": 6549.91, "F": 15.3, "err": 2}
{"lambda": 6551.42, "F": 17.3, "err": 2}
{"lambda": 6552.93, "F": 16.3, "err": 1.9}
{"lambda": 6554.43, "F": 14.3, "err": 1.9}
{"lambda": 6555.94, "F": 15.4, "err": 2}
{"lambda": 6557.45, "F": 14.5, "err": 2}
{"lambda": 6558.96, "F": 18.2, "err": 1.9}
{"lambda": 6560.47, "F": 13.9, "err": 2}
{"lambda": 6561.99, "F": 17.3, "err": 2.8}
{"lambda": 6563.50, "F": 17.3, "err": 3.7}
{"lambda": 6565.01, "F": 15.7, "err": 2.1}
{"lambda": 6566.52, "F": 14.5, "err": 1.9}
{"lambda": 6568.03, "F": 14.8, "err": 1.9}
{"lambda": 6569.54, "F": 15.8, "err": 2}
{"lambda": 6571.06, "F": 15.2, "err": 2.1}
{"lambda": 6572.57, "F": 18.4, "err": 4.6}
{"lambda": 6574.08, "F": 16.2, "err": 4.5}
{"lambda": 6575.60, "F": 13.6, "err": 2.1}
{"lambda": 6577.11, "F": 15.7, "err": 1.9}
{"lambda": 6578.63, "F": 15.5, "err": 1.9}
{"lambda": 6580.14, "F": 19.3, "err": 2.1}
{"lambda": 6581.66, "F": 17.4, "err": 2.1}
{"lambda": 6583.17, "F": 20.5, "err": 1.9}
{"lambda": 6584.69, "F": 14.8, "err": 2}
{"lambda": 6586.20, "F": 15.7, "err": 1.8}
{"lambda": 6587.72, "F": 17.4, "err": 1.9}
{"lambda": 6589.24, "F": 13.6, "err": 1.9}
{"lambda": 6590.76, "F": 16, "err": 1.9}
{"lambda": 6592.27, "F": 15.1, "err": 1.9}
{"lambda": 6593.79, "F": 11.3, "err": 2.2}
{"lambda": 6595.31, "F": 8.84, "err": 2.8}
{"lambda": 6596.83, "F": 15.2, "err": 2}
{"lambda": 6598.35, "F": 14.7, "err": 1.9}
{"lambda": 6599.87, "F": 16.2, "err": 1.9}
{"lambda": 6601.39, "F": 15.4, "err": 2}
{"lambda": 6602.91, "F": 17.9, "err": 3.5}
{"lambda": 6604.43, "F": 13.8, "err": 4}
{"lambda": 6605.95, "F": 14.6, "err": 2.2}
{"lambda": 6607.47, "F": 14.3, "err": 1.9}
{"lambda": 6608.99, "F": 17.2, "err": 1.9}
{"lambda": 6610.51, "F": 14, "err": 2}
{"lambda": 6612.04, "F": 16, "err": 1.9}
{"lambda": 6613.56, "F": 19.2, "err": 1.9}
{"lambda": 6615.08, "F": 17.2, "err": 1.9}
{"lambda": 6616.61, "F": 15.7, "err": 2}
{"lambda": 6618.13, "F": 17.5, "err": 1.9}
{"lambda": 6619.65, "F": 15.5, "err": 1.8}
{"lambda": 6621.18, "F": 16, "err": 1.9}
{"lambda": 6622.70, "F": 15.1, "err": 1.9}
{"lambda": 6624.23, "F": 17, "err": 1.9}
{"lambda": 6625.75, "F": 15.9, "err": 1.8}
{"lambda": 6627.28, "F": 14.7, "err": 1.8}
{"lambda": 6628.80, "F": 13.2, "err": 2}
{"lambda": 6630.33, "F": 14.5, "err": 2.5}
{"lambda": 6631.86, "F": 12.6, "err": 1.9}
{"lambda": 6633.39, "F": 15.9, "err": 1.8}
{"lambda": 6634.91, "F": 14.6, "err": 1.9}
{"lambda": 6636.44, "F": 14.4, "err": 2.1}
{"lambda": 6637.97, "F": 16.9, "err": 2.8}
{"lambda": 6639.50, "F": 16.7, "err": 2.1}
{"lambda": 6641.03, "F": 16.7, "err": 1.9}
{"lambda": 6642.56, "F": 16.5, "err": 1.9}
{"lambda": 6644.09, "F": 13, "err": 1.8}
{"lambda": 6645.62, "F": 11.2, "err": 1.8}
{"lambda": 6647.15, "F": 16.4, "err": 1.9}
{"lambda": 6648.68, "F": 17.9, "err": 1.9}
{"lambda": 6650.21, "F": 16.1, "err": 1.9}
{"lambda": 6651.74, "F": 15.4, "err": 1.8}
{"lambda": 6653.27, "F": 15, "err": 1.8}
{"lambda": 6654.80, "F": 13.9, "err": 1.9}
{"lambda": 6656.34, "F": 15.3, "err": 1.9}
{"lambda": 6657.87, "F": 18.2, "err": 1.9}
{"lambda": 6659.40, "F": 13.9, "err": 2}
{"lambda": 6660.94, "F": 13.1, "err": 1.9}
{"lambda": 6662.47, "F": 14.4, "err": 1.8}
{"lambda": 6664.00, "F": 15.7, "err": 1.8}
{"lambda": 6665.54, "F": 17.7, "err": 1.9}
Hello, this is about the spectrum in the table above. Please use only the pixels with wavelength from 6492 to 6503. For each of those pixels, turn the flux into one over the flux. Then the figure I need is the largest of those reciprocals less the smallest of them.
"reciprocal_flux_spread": 0.045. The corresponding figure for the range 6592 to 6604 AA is 0.057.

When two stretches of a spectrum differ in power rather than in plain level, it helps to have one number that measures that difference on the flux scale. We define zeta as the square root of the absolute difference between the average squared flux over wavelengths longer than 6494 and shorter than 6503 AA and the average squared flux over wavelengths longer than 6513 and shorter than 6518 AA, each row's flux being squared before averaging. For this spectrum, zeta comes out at 8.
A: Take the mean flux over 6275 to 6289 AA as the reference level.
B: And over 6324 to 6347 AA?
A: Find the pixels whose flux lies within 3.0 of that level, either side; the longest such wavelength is 6346.51 AA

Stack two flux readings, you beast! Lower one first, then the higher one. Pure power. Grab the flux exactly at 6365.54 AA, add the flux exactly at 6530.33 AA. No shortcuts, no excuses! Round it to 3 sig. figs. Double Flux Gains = 28.2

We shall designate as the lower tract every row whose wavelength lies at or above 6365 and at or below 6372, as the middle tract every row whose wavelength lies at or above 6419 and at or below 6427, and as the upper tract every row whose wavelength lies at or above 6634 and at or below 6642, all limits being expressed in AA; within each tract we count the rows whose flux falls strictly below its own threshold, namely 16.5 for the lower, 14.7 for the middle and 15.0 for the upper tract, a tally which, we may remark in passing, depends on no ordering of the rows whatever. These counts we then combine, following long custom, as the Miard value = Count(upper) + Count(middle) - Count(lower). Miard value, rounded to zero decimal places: 0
